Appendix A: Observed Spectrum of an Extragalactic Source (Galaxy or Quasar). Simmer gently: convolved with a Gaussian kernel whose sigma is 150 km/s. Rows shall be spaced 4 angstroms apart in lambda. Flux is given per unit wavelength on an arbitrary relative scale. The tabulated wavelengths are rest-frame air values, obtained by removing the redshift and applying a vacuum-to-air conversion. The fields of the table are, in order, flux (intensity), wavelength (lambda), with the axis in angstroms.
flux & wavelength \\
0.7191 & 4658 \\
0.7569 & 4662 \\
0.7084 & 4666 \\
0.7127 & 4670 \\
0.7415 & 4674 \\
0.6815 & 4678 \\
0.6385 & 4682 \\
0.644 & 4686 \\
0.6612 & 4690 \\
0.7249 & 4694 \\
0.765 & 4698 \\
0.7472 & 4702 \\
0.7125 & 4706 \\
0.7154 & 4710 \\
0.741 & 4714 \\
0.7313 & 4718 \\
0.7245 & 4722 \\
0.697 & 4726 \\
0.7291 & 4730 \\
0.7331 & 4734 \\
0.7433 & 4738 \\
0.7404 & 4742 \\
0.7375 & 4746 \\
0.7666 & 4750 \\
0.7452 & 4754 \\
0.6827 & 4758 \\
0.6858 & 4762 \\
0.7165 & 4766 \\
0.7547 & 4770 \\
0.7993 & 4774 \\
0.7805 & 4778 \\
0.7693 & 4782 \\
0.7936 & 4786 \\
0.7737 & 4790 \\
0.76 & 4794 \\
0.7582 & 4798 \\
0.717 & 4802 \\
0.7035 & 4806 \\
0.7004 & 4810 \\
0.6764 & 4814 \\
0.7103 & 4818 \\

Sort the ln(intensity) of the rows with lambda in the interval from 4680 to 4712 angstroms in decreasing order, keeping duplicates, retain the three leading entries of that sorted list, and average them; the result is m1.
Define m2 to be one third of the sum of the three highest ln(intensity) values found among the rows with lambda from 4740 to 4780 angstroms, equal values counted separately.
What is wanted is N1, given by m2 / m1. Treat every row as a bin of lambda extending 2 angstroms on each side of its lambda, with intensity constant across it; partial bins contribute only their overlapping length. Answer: 0.84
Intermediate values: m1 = -0.294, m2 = -0.246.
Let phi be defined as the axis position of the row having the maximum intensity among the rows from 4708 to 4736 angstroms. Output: 4714 angstroms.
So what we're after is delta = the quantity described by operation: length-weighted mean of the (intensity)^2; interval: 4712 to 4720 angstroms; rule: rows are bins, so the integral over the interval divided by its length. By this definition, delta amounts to 0.54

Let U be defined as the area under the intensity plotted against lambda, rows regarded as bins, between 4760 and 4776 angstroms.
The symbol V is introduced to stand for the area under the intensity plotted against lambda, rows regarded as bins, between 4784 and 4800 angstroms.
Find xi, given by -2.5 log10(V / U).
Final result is -0.05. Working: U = 11.8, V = 12.3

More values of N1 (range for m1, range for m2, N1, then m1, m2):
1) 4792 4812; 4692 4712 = 1.00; -0.295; -0.294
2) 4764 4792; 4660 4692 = 1.30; -0.234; -0.305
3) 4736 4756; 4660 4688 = 1.07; -0.286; -0.305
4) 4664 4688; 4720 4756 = 0.87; -0.328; -0.286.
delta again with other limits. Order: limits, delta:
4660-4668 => 0.54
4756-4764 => 0.47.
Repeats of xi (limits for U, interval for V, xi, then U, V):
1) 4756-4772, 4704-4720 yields -0.02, 11.4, 11.6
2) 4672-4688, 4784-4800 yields -0.14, 10.8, 12.3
